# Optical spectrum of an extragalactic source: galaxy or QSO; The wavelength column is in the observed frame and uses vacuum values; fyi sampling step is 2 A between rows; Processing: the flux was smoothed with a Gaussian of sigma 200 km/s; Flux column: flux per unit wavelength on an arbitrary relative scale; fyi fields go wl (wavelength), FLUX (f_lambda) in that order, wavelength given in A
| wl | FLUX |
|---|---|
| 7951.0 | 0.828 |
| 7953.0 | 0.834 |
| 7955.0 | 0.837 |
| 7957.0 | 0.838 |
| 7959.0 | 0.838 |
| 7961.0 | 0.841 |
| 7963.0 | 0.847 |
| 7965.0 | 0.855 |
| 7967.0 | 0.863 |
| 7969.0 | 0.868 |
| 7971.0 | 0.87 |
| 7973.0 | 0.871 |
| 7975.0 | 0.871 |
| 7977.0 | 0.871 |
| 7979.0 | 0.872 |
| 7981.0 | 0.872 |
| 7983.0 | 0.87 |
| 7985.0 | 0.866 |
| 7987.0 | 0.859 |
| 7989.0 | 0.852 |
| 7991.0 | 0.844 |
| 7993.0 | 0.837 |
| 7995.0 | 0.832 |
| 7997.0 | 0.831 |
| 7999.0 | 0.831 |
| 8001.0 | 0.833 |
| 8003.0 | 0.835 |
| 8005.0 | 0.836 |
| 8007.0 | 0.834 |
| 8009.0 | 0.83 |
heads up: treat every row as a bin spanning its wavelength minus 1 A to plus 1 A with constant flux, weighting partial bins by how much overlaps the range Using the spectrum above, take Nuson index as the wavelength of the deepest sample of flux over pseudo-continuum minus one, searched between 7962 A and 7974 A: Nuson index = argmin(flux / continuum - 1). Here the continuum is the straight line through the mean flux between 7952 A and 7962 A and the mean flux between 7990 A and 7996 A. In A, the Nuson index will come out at 7963.0 A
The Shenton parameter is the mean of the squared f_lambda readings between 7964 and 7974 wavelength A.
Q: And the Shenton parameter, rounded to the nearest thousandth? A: 0.749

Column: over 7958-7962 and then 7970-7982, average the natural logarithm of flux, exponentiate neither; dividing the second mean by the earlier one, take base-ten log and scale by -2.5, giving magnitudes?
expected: 0.3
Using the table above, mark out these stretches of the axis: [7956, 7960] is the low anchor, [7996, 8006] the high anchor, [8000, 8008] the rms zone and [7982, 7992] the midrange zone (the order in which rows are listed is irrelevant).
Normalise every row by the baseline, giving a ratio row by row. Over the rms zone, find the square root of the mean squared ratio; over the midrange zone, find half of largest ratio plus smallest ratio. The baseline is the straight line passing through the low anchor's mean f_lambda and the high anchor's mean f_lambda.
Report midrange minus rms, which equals 0.025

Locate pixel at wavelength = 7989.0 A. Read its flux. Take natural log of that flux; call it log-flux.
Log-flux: -0.16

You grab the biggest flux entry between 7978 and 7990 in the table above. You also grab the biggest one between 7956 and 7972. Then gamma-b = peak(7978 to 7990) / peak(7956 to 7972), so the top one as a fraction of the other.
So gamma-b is 1.00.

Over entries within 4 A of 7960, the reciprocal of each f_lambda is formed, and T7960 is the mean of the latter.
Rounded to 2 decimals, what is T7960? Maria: 1.19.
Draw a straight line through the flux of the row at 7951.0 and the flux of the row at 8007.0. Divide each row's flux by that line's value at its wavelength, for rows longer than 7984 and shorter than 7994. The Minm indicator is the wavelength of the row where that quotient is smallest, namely 7993.0 A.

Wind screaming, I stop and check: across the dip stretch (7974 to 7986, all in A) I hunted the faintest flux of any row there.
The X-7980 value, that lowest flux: 0.866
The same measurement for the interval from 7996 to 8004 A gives 0.831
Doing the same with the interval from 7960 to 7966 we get 0.841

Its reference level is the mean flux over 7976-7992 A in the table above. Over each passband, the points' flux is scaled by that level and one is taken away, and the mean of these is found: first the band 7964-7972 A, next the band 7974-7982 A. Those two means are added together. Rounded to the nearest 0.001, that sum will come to 0.010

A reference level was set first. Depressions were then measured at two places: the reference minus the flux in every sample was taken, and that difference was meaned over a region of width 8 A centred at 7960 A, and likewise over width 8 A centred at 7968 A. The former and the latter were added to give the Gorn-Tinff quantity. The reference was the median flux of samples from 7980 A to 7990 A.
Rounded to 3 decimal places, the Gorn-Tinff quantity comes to 0.027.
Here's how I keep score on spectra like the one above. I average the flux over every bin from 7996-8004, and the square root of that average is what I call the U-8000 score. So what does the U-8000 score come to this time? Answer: 0.912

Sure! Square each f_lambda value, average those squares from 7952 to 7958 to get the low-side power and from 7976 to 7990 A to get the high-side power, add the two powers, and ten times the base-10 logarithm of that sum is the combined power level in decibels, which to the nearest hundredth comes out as 1.61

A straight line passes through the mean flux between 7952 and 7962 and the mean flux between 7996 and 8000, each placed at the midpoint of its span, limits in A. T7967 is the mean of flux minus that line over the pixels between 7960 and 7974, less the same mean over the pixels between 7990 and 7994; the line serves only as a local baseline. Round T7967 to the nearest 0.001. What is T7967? 0.015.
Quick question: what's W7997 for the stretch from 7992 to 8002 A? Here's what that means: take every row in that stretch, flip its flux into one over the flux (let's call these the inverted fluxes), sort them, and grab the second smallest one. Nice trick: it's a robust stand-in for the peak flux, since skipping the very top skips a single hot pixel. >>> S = 1.20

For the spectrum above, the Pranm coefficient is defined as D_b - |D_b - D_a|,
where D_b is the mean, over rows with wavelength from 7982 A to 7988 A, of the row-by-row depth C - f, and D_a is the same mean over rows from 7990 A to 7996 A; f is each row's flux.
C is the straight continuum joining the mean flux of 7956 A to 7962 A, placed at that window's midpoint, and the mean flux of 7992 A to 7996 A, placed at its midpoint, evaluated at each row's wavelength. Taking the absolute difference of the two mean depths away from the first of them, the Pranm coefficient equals -0.06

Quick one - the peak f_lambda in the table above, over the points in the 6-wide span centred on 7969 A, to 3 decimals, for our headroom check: 0.870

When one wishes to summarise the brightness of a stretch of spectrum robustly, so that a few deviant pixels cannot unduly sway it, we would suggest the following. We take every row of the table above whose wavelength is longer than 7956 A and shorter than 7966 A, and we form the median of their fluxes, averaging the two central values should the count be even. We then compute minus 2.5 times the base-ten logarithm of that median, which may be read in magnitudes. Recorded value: 0.19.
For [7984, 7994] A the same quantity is 0.17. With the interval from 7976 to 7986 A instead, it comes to 0.15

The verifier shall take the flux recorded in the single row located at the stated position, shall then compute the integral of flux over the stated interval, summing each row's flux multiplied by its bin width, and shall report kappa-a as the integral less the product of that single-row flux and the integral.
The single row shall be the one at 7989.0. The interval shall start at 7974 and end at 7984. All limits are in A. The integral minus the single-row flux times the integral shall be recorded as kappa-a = 1.29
